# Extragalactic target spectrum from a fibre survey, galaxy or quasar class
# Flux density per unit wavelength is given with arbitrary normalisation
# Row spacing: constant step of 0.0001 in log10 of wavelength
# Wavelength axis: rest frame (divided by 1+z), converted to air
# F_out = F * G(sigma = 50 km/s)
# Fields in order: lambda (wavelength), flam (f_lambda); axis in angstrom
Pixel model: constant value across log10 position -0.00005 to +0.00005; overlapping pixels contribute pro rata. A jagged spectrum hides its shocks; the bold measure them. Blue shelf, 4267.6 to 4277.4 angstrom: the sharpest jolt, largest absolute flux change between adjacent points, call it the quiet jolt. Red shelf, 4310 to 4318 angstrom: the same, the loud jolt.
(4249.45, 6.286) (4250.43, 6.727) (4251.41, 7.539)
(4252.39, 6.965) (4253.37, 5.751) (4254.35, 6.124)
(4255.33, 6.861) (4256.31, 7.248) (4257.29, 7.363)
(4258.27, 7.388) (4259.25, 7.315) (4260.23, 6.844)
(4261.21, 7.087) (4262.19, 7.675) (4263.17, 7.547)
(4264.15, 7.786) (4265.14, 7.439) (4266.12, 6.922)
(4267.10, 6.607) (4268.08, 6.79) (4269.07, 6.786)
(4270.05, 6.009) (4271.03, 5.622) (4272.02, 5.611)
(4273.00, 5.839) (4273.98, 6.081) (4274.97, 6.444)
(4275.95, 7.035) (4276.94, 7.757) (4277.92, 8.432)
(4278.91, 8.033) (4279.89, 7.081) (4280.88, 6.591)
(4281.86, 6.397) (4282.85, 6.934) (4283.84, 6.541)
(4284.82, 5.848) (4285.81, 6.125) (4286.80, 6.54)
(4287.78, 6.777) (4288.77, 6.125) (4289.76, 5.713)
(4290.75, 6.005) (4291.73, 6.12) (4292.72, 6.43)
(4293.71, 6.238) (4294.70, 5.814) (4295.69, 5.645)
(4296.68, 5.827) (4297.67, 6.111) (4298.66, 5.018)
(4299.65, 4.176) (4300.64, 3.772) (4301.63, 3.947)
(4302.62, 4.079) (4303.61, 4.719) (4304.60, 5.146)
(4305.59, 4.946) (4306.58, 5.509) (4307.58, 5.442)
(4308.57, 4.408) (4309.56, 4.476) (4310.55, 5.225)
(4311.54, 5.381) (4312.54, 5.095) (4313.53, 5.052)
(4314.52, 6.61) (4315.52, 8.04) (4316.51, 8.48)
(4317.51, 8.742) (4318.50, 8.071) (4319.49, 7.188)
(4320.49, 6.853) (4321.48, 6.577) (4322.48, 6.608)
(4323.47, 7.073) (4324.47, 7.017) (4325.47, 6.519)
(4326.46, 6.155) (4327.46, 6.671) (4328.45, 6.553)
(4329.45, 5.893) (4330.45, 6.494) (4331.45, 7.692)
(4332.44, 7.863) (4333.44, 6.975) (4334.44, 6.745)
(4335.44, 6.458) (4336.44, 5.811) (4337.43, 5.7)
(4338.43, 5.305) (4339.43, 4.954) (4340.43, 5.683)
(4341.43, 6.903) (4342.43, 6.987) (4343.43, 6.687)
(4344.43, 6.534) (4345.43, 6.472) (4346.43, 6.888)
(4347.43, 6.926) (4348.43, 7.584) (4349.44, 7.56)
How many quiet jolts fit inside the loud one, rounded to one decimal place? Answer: 2.0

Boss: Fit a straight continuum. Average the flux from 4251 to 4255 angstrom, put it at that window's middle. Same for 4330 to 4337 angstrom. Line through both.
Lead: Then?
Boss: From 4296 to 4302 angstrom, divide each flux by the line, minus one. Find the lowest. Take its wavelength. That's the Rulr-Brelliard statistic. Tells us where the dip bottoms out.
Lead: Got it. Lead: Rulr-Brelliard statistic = 4300.64 angstrom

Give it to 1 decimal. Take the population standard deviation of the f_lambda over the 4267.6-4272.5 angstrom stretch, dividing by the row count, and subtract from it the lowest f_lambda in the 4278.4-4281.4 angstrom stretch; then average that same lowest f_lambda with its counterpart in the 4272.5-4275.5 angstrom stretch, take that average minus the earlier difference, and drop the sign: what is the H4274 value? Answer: 12.3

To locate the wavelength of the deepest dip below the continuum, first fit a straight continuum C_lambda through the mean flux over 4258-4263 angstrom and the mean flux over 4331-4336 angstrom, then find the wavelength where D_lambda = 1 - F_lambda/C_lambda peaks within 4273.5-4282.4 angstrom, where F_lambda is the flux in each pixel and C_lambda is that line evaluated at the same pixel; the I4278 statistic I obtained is 4273.98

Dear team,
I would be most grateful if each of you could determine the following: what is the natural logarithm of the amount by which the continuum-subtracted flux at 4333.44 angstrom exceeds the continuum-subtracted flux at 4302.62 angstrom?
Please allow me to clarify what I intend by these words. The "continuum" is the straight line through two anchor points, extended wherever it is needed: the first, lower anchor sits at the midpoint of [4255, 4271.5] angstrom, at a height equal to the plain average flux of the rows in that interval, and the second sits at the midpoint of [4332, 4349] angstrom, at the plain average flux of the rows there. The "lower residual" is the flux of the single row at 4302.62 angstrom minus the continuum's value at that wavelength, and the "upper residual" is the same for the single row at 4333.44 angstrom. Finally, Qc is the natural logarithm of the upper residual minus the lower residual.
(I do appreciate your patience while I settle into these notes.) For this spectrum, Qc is 1.13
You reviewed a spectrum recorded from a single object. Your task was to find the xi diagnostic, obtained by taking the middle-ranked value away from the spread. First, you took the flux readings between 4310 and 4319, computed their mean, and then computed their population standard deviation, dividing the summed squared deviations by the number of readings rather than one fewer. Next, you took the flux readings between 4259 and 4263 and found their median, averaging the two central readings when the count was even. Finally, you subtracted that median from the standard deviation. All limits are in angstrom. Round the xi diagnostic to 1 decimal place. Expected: -5.7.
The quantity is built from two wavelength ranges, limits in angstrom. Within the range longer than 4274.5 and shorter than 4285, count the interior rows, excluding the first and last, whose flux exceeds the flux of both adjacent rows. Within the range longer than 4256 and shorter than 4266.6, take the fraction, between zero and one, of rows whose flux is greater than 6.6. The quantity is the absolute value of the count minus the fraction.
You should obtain 1.00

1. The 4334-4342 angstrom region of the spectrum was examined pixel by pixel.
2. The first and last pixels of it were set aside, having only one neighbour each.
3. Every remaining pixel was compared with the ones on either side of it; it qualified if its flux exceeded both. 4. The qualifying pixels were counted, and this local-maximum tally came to 0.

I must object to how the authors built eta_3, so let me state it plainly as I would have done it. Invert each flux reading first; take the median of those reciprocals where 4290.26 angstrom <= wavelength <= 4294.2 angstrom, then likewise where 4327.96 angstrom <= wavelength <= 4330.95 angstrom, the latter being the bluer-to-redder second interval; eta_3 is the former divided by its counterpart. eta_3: 1.05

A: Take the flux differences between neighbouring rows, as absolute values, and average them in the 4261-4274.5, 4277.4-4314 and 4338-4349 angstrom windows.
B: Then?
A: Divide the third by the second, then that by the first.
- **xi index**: 3.3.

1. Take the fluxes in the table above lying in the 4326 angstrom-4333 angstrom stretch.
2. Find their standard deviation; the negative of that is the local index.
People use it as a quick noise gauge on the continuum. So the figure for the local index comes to -0.7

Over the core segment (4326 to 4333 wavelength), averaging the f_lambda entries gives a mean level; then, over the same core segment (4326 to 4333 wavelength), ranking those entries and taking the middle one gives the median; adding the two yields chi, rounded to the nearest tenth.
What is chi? 13.3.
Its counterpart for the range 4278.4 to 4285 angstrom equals 13.4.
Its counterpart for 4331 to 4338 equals 13.5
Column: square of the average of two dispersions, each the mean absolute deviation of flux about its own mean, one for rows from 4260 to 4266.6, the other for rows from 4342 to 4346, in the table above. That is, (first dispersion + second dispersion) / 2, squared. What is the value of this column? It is 0.06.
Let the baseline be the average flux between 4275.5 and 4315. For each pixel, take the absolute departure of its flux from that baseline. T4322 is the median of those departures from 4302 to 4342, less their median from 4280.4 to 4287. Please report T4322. 0.10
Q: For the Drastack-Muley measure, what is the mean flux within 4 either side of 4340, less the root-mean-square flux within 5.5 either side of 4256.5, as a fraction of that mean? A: -0.16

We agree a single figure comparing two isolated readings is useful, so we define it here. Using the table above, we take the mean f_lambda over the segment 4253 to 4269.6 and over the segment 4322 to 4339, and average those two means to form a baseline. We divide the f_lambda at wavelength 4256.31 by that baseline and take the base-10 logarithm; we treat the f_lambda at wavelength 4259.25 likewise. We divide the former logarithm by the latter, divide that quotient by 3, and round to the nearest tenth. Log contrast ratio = 0.3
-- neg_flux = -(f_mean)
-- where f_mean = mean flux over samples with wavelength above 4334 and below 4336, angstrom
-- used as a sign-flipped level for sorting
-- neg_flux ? -6.6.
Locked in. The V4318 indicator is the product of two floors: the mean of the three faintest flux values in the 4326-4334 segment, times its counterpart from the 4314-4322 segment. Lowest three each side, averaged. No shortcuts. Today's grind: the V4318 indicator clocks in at 41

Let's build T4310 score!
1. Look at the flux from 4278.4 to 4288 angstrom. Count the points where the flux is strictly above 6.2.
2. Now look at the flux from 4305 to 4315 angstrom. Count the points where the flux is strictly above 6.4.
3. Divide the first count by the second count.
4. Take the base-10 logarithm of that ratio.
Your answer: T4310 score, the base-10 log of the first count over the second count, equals 0.9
